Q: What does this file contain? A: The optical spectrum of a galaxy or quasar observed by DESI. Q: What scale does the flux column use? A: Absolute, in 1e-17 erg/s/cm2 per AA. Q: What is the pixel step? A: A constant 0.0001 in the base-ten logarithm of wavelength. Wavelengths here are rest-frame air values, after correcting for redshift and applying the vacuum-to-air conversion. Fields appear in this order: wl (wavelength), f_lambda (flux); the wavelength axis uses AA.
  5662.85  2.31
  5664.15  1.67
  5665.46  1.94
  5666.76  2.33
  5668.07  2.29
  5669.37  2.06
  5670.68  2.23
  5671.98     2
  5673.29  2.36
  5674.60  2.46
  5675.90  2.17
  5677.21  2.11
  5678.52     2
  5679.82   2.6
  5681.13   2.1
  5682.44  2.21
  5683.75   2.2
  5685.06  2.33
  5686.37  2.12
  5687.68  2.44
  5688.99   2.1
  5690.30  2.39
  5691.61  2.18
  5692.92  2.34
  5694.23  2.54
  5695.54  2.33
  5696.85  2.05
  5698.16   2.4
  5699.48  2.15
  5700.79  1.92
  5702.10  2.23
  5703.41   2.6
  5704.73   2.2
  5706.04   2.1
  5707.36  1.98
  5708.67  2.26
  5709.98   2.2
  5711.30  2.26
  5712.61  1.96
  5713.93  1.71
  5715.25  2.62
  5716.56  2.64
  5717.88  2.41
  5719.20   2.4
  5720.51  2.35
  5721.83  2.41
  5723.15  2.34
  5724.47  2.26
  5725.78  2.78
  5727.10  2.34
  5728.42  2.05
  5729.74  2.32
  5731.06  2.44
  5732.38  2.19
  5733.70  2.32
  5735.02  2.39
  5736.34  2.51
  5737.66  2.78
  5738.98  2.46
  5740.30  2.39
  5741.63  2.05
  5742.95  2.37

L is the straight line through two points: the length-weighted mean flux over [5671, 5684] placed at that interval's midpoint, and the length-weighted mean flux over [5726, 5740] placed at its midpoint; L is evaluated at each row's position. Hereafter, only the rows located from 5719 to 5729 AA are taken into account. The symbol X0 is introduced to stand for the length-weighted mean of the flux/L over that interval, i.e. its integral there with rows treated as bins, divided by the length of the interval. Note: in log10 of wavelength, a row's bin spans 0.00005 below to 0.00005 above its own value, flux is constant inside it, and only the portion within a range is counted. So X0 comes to 1.00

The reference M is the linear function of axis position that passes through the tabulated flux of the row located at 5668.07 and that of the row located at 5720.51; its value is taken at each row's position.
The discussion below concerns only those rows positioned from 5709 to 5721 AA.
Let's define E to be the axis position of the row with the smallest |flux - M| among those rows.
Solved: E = 5720.51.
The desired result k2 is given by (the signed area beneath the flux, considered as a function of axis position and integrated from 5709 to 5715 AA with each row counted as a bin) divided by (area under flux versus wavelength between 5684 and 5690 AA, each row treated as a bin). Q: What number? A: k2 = 0.93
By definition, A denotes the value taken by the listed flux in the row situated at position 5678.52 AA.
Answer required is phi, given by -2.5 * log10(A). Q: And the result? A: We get -0.75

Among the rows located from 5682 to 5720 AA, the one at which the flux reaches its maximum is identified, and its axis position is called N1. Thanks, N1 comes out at 5716.56 AA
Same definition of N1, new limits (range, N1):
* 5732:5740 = 5737.66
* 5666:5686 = 5679.82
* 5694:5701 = 5694.23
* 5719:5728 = 5725.78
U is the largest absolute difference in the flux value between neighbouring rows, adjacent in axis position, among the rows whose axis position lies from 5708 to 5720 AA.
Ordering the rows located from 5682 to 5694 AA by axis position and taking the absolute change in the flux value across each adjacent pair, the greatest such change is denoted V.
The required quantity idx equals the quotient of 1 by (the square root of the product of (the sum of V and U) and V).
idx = 1.5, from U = 0.91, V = 0.34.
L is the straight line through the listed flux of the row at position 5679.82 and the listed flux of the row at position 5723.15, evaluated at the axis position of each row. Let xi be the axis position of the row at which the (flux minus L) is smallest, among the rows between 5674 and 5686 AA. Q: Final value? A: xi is 5678.52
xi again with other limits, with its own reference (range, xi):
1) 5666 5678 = 5671.98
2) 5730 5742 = 5741.63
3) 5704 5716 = 5713.93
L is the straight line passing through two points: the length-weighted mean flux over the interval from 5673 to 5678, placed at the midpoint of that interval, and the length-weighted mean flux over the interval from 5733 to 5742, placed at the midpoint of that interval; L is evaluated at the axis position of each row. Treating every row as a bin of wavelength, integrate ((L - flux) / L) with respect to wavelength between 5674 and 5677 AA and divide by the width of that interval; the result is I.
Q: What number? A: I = -0.010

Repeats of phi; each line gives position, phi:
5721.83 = -0.96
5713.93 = -0.58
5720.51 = -0.93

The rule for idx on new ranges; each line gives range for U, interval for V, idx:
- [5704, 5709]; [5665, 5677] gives 2.0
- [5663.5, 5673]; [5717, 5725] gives 5.2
